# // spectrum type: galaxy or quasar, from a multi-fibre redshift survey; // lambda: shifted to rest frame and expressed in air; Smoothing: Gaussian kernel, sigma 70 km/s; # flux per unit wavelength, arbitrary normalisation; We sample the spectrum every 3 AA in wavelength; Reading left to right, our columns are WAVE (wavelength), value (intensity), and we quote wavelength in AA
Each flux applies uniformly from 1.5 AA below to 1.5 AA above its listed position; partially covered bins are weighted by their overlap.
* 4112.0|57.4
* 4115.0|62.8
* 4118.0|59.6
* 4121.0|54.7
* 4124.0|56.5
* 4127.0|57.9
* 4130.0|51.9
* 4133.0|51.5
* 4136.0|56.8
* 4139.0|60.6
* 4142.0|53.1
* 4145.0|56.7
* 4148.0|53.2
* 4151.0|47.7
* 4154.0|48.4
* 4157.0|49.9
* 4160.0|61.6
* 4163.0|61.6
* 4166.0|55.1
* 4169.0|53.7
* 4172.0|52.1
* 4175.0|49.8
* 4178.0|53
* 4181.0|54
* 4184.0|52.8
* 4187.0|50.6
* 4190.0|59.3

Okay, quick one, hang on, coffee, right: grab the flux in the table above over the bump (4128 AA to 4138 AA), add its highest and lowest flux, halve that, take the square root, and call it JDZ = 7.36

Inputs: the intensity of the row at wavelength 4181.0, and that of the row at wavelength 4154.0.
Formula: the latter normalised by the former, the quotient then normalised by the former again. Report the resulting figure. 0.0166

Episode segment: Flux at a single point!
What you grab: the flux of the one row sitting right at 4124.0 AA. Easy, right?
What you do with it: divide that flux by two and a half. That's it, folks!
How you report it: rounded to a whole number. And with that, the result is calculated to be 23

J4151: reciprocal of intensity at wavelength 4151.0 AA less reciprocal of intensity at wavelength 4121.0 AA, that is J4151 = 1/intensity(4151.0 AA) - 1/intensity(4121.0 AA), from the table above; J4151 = 0.0027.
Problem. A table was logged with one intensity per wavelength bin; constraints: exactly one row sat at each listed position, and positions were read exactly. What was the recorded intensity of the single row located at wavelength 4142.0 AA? 53.1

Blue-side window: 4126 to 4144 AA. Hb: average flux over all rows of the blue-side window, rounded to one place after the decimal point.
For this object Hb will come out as 55.3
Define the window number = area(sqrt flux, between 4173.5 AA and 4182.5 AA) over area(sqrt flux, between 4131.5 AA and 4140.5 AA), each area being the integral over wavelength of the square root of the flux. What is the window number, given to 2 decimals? 0.96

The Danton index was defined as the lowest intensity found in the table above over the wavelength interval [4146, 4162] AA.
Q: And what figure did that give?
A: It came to 47.7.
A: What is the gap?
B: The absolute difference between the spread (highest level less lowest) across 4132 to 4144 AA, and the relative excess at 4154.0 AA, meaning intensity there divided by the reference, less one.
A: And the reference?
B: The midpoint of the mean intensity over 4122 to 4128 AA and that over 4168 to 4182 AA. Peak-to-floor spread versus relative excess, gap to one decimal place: 9.2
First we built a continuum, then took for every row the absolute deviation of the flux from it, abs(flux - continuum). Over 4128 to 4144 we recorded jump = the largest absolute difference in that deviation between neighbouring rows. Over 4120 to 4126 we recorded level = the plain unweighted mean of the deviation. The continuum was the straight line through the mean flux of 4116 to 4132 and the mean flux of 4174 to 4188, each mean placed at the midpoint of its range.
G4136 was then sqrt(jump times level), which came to 2.0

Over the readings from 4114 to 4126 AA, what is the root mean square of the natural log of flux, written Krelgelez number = 4.07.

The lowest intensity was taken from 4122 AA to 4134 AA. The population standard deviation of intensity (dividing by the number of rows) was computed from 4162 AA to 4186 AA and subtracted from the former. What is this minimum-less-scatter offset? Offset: 48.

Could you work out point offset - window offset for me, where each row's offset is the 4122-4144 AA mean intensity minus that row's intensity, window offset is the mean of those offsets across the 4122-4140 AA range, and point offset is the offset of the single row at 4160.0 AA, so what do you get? -6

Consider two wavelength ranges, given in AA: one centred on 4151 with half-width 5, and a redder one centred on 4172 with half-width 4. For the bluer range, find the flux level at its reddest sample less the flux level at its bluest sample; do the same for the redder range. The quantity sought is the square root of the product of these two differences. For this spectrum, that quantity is 4.33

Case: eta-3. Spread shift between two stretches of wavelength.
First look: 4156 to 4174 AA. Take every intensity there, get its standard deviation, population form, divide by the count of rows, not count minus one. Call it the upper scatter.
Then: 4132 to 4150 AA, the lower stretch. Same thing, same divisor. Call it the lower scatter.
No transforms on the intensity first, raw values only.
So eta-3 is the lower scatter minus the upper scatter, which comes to -1.4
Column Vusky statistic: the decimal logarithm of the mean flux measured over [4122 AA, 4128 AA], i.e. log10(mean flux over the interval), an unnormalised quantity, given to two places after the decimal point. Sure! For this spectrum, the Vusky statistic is 1.76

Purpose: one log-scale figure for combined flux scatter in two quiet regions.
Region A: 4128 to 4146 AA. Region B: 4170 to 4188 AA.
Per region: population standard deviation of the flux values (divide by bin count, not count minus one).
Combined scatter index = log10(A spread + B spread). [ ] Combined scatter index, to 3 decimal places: 0.670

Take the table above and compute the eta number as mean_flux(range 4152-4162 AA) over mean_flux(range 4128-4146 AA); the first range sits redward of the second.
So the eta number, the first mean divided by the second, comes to 0.97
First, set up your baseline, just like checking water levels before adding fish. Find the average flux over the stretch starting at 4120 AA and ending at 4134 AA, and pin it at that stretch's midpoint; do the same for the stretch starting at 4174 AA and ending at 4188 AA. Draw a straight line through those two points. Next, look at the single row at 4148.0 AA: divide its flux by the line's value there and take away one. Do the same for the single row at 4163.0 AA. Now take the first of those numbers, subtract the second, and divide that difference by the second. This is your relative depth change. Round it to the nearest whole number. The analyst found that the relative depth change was -1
